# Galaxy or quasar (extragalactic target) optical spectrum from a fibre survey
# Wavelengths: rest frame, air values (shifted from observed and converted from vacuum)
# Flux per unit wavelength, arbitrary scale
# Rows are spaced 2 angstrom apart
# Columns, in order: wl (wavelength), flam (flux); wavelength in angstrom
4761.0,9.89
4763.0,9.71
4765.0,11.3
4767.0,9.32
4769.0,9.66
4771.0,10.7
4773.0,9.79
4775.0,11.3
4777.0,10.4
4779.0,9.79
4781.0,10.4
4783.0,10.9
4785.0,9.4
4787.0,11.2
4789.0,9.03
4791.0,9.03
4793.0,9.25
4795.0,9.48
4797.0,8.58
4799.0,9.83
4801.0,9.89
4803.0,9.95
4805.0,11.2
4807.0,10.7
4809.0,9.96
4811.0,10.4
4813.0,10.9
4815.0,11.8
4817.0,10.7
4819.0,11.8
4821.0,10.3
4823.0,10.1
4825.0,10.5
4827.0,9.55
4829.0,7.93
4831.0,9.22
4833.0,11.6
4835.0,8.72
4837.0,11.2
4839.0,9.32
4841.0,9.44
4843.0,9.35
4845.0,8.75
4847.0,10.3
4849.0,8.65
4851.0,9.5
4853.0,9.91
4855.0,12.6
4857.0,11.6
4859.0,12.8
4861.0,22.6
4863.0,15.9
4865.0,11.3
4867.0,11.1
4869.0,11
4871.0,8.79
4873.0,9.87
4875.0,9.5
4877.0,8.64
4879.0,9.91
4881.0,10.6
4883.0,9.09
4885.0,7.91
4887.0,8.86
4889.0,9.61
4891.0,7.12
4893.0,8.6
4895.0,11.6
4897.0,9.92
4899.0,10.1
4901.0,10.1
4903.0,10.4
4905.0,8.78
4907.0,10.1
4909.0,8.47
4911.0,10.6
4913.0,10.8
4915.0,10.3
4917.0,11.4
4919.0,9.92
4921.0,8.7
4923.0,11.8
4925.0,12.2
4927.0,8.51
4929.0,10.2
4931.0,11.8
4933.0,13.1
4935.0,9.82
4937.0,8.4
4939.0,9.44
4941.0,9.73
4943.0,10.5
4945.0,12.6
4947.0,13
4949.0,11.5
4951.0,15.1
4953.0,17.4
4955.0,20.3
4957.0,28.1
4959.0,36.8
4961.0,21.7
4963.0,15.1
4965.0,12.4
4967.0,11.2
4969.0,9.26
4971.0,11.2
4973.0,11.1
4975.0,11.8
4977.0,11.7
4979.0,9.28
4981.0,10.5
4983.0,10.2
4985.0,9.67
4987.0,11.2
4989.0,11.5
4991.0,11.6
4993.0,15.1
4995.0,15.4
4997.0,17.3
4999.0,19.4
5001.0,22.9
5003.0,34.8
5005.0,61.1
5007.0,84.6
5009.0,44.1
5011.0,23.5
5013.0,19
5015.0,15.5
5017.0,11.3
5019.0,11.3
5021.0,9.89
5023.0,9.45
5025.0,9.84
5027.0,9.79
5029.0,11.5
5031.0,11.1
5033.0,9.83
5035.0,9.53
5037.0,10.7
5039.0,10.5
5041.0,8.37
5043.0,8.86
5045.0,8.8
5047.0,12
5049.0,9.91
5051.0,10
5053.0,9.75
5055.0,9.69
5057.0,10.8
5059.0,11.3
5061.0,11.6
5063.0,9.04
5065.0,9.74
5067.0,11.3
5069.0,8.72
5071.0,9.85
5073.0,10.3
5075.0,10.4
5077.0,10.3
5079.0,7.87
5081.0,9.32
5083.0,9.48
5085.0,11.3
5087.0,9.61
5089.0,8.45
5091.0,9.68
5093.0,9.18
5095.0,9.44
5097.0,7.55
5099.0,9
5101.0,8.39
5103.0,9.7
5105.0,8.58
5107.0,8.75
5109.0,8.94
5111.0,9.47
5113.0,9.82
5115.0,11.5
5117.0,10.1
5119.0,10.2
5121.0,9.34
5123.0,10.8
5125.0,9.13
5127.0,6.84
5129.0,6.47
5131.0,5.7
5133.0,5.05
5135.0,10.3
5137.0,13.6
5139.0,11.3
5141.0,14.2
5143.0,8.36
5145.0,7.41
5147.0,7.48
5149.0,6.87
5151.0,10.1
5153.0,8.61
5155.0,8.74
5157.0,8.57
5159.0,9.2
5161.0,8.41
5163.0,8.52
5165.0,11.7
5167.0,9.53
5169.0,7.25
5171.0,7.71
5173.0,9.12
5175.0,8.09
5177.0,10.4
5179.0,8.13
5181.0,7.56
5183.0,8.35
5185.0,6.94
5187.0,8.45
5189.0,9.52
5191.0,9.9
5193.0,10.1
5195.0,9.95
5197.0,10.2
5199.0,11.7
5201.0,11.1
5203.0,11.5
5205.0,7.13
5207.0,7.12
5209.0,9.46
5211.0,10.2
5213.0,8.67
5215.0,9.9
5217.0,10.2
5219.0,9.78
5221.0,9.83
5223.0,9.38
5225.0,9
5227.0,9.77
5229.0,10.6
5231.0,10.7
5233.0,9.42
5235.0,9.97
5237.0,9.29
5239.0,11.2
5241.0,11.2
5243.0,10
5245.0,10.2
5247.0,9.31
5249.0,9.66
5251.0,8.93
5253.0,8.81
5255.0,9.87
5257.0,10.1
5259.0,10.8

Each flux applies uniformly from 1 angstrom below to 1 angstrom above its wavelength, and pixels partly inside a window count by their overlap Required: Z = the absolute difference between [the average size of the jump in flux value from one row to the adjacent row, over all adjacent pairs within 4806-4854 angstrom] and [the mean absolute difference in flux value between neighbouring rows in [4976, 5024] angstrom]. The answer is 5.6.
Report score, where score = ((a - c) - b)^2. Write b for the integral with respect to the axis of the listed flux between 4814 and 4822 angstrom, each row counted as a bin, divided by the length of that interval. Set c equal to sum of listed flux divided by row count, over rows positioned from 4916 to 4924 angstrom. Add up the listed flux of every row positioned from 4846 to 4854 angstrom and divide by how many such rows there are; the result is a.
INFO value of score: 144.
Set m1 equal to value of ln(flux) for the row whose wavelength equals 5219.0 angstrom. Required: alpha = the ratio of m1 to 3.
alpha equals 0.760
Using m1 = 2.28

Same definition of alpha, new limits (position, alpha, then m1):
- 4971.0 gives 0.805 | 2.42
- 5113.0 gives 0.761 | 2.28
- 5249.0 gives 0.756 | 2.27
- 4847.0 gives 0.777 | 2.33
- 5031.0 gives 0.802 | 2.41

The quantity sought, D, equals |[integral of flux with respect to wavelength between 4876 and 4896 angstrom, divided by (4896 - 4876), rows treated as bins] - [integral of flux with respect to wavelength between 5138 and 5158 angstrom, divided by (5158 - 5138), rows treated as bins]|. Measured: 0.0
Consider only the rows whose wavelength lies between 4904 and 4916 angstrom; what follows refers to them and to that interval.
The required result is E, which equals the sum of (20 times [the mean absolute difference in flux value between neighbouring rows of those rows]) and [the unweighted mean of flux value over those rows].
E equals 33.0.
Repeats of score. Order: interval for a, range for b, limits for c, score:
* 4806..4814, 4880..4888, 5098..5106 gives 57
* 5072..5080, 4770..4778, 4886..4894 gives 88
